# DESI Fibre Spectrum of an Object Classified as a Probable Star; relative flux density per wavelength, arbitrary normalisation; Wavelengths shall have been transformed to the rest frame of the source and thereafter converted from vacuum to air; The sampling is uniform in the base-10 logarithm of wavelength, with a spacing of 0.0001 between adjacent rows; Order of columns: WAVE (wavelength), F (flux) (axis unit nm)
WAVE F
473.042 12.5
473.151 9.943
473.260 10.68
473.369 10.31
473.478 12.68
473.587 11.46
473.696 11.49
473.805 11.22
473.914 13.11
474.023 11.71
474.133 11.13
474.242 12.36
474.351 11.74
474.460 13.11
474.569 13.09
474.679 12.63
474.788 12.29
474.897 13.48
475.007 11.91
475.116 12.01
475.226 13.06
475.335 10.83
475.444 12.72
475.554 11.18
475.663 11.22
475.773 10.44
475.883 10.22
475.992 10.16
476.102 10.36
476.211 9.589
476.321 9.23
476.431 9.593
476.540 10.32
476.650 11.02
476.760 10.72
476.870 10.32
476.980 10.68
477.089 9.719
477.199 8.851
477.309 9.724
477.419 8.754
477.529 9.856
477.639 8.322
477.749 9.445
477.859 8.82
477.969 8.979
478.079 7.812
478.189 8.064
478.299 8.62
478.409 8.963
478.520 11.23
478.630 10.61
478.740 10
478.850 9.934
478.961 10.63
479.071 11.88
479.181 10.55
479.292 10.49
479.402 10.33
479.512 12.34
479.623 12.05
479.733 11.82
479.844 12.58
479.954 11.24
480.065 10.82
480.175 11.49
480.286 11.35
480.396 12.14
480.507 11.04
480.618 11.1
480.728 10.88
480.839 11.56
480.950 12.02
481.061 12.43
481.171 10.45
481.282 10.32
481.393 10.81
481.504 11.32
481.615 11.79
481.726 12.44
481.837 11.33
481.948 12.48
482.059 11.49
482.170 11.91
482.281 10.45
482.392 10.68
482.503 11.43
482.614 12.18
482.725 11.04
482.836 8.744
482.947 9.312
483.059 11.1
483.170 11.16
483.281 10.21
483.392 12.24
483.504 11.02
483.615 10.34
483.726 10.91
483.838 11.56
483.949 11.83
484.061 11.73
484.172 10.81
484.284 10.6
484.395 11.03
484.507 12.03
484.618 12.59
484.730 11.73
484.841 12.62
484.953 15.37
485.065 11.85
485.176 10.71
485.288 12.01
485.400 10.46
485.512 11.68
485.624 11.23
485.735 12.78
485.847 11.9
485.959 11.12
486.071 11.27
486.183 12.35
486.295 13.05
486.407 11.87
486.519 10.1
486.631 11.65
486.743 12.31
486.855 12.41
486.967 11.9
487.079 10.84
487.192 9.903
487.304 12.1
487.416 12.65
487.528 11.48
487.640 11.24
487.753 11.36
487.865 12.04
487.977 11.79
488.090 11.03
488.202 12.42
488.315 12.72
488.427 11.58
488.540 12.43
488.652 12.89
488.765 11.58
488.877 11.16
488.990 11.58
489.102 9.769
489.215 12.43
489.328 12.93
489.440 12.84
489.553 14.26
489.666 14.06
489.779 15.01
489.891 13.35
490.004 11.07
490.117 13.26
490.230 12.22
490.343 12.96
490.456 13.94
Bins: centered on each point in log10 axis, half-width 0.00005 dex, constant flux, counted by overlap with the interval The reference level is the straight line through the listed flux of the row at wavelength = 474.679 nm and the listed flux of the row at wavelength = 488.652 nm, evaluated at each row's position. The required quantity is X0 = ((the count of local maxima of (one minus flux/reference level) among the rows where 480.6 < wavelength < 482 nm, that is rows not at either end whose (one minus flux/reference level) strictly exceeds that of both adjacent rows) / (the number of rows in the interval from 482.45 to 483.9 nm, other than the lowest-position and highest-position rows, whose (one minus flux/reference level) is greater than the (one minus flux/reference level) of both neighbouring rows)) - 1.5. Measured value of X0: -0.50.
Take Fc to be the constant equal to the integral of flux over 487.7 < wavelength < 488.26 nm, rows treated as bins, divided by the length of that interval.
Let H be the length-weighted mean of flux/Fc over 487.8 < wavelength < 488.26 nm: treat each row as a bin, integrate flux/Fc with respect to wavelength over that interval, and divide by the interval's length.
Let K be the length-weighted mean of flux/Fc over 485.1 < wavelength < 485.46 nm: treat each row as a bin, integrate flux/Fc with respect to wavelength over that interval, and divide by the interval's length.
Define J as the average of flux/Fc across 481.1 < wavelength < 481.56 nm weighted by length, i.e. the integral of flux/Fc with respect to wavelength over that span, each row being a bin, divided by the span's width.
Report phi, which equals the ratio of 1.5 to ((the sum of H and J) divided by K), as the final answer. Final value 0.74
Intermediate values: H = 1.01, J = 0.92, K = 0.95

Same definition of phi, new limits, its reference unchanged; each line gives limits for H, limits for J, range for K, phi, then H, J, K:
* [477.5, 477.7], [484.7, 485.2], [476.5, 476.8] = 0.74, 0.77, 1.08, 0.91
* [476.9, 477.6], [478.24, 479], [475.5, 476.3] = 0.80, 0.82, 0.85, 0.89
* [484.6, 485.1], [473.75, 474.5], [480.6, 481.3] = 0.68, 1.10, 1.03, 0.96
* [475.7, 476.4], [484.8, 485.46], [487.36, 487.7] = 0.80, 0.85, 1.04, 1.00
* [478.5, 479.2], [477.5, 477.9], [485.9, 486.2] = 0.87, 0.91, 0.77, 0.98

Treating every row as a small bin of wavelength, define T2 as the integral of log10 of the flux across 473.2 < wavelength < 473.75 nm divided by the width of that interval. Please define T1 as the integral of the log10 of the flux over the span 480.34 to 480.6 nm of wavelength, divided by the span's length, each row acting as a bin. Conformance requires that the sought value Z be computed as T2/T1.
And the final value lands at 0.99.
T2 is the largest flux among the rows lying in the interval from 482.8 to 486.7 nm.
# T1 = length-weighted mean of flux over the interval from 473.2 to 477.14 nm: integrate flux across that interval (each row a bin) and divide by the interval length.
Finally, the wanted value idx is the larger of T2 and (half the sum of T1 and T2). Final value 15.4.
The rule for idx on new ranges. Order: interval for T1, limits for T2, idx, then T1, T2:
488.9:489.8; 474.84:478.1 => 13.5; 12.7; 13.48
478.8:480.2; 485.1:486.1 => 12.8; 11.2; 12.78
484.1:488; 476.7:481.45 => 12.6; 11.7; 12.58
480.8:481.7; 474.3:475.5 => 13.5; 11.4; 13.48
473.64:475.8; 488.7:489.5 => 12.9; 12.1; 12.93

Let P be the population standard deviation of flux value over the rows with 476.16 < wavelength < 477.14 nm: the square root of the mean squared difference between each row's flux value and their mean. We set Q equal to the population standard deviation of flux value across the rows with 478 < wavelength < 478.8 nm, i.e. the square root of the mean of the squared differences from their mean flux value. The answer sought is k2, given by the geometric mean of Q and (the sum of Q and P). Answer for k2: 1.47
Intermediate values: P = 0.6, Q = 1.21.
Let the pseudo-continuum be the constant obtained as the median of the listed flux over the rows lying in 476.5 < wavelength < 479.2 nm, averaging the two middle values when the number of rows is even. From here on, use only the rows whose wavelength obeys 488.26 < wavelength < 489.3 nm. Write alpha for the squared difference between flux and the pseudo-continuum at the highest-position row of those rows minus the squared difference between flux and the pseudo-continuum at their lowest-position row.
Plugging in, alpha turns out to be -1.6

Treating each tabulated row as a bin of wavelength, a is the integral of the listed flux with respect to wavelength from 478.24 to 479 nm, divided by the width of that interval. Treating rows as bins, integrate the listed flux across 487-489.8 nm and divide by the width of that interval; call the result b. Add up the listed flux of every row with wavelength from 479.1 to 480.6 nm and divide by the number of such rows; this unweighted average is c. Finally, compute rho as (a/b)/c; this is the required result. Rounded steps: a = 10.0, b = 12.0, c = 11.4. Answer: 0.073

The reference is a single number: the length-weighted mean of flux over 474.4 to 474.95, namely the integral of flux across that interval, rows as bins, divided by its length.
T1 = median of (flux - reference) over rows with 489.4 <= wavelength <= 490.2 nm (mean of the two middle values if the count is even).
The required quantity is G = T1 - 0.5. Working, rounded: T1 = 0.4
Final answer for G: -0.1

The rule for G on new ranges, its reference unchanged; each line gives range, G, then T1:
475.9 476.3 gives -3.3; -2.8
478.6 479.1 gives -2.8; -2.3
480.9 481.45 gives -2.6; -2.1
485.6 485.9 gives -1.5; -1.0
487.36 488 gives -1.8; -1.3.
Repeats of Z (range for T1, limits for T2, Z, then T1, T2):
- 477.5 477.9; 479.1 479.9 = 1.11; 0.96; 1.06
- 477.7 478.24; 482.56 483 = 1.08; 0.93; 1.01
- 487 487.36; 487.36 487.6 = 1.04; 1.04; 1.08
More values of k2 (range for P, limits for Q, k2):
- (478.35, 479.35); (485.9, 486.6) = 1.27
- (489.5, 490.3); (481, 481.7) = 1.22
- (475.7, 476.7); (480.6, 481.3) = 0.95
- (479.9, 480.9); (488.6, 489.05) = 0.82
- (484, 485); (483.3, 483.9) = 1.13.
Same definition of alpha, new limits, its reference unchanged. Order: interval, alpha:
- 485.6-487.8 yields 0.4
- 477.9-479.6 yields 5.4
